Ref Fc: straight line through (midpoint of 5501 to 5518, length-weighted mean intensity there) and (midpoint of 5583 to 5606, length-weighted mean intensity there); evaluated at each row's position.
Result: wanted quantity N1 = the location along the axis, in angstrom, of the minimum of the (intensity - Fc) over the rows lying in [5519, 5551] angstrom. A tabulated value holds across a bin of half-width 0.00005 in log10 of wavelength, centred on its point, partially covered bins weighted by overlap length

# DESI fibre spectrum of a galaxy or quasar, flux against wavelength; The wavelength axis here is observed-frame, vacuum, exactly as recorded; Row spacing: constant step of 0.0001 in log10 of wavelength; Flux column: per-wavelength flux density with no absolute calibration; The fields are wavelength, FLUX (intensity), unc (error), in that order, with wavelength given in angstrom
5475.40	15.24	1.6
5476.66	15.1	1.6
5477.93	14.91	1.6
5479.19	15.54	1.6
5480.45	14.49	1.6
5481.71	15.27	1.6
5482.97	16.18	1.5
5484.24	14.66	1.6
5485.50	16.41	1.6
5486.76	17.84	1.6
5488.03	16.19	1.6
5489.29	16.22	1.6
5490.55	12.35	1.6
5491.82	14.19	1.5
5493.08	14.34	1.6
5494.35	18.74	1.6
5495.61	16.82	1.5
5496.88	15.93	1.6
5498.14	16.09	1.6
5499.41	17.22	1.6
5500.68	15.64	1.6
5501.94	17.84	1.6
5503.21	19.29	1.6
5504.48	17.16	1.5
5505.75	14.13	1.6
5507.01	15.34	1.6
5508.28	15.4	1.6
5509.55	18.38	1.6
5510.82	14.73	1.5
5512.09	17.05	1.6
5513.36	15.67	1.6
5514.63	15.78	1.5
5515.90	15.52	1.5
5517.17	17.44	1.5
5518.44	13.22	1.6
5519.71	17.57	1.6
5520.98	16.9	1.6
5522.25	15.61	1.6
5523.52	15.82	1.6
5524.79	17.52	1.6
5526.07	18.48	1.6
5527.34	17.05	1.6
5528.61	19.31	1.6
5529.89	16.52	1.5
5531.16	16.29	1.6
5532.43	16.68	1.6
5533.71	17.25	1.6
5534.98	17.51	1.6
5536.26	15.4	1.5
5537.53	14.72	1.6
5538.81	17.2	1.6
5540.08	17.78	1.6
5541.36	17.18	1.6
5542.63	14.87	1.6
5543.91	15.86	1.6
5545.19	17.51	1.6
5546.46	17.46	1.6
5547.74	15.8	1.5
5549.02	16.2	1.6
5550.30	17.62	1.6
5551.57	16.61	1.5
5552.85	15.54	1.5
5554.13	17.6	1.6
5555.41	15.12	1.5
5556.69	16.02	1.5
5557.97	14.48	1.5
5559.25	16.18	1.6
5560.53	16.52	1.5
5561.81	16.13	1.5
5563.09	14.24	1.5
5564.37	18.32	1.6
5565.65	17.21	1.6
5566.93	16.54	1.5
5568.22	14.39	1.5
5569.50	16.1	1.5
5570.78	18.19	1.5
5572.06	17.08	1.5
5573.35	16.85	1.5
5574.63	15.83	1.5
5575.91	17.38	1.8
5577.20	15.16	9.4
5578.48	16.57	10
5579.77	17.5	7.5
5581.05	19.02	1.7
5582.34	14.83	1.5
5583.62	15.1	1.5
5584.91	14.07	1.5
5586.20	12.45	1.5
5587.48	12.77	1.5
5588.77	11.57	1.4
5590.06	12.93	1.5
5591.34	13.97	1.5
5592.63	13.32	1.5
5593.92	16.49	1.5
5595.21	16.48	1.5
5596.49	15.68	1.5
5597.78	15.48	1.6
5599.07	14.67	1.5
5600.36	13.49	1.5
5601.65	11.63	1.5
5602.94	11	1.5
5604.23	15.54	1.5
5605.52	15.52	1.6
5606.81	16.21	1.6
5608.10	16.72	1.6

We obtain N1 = 5537.53 angstrom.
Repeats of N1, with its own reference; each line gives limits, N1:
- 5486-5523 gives 5490.55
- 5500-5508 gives 5505.75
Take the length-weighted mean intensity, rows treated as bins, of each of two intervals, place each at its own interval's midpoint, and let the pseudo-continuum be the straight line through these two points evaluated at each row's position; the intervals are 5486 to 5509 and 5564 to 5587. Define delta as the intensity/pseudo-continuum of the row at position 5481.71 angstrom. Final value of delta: 0.95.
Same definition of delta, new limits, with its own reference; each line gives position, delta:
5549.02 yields 1.00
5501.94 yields 1.10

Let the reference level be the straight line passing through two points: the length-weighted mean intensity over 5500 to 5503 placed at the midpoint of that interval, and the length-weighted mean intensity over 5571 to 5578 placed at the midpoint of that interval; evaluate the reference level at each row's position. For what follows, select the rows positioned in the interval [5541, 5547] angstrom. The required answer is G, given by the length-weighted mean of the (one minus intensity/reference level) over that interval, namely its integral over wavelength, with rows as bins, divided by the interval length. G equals 0.02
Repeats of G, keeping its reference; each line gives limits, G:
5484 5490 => 0.05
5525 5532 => -0.04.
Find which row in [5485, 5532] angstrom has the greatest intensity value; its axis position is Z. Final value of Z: 5528.61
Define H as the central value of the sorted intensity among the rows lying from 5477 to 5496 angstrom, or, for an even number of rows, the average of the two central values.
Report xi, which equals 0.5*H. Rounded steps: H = 15.5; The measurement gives 7.77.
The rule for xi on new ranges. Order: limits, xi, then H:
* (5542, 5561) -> 8.09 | 16.2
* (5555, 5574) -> 8.09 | 16.2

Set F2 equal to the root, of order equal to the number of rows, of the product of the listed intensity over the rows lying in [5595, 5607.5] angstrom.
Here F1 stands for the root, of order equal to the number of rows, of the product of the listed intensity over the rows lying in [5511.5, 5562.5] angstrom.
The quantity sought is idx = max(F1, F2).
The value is 16.4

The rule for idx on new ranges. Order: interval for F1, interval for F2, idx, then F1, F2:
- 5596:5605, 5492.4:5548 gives 16.5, 13.8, 16.5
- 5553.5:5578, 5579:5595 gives 16.2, 16.2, 14.4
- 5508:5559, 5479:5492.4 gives 16.4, 16.4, 15.3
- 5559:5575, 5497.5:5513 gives 16.5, 16.4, 16.5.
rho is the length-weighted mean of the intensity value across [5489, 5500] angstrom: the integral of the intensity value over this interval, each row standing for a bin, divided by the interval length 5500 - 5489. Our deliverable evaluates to 15.7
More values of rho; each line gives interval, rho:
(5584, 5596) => 13.8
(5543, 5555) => 16.6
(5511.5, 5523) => 16.1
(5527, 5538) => 16.8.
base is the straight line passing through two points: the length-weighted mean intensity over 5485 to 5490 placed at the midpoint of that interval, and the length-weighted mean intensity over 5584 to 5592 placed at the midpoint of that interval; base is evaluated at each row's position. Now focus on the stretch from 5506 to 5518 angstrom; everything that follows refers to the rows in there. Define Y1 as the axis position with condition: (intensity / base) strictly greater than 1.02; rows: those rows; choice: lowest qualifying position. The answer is 5509.55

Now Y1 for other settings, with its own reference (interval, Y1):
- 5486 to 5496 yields 5486.76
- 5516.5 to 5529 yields 5517.17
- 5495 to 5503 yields 5495.61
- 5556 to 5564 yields 5556.69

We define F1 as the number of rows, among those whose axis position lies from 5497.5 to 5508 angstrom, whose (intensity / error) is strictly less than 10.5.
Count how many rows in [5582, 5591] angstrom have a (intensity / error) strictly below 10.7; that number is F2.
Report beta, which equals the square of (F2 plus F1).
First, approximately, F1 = 4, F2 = 7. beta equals 121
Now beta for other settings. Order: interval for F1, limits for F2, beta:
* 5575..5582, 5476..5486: 121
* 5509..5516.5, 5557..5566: 36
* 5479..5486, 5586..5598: 169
